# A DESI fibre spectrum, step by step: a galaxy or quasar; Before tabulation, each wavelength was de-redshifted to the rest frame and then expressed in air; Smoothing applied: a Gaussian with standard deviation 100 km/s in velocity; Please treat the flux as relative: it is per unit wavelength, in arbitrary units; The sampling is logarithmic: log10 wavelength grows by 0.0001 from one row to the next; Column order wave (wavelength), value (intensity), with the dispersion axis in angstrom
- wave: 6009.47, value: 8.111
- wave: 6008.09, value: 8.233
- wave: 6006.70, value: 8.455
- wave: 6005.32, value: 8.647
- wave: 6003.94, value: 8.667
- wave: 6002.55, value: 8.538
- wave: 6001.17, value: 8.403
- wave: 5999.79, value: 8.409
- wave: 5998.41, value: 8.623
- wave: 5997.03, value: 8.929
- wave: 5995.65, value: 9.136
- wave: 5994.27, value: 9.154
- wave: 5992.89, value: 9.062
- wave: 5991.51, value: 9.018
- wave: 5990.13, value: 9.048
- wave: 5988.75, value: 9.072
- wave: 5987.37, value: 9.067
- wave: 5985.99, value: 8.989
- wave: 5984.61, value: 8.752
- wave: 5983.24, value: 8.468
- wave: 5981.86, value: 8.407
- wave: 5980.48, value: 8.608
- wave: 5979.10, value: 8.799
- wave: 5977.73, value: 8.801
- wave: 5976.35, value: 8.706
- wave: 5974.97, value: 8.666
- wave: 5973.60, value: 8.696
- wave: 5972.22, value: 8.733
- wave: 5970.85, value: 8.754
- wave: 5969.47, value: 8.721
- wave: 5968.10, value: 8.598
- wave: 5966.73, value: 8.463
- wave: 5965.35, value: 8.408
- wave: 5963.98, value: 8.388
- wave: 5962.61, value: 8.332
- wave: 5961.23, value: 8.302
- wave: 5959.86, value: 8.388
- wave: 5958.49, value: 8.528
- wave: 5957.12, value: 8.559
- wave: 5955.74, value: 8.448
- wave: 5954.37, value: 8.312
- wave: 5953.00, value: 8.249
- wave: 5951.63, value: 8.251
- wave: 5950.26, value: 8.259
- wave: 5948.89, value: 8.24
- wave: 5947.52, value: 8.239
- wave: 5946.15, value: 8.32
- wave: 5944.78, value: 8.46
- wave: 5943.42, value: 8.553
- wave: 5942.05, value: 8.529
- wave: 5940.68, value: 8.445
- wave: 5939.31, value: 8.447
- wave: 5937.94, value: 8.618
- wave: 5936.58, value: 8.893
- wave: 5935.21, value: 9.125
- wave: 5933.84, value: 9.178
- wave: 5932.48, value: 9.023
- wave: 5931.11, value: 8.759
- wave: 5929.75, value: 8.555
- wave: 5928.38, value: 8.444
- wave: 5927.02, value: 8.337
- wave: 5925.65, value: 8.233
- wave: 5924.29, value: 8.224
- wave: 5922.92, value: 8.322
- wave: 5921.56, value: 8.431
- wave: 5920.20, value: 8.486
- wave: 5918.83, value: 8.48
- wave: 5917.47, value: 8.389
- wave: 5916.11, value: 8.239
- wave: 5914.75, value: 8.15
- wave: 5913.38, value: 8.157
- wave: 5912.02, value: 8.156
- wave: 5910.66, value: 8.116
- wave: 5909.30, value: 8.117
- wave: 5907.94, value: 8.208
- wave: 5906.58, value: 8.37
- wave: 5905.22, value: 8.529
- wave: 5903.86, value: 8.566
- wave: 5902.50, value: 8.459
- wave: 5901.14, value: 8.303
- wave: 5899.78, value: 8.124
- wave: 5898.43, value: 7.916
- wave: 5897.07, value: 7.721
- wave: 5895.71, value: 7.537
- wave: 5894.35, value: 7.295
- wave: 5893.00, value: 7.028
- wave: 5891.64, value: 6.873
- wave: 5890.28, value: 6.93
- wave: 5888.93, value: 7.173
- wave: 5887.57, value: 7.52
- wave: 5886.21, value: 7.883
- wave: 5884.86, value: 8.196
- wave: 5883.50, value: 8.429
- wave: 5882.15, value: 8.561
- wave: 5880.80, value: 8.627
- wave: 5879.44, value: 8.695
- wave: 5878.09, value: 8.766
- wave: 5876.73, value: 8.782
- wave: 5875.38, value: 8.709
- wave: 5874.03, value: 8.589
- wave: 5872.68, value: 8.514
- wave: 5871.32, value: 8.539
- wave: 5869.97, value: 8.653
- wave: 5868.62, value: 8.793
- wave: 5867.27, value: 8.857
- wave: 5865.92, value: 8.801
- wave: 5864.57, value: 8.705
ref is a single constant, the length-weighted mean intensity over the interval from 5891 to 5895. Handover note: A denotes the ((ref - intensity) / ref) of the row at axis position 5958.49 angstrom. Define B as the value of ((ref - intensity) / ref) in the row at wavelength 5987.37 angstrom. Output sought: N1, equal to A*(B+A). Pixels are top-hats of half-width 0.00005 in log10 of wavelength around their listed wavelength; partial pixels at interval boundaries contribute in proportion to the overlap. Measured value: 0.100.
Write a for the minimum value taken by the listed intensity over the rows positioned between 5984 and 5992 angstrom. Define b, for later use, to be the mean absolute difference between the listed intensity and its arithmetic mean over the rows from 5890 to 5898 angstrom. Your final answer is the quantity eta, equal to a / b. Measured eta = 30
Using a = 8.752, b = 0.29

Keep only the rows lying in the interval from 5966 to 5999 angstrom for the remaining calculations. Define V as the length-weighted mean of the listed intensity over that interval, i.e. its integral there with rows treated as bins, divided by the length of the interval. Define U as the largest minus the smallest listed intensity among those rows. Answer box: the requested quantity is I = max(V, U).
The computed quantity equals 8.8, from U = 0.7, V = 8.80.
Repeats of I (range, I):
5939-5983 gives 8.5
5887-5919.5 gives 7.9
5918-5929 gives 8.4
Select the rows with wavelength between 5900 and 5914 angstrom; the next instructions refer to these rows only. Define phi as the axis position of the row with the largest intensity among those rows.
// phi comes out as 5903.86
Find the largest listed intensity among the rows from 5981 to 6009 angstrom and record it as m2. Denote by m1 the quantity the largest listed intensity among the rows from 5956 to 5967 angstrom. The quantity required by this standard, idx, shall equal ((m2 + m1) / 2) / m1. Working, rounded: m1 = 8.559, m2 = 9.154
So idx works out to 1.03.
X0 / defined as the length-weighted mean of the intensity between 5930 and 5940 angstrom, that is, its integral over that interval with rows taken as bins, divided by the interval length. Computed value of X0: 8.85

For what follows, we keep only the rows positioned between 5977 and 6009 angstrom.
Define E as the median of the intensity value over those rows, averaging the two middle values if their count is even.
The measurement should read 8.75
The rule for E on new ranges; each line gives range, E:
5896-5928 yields 8.24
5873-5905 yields 8.20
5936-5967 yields 8.41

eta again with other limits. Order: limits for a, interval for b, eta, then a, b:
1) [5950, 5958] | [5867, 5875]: 74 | 8.249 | 0.11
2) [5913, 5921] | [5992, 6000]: 33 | 8.15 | 0.25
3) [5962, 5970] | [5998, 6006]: 85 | 8.332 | 0.10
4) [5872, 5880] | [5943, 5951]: 79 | 8.514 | 0.11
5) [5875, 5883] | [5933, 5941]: 30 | 8.561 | 0.28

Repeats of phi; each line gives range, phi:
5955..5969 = 5968.10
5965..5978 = 5977.73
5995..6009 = 5995.65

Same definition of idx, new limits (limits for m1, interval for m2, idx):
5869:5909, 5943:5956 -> 0.99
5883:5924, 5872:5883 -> 1.01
